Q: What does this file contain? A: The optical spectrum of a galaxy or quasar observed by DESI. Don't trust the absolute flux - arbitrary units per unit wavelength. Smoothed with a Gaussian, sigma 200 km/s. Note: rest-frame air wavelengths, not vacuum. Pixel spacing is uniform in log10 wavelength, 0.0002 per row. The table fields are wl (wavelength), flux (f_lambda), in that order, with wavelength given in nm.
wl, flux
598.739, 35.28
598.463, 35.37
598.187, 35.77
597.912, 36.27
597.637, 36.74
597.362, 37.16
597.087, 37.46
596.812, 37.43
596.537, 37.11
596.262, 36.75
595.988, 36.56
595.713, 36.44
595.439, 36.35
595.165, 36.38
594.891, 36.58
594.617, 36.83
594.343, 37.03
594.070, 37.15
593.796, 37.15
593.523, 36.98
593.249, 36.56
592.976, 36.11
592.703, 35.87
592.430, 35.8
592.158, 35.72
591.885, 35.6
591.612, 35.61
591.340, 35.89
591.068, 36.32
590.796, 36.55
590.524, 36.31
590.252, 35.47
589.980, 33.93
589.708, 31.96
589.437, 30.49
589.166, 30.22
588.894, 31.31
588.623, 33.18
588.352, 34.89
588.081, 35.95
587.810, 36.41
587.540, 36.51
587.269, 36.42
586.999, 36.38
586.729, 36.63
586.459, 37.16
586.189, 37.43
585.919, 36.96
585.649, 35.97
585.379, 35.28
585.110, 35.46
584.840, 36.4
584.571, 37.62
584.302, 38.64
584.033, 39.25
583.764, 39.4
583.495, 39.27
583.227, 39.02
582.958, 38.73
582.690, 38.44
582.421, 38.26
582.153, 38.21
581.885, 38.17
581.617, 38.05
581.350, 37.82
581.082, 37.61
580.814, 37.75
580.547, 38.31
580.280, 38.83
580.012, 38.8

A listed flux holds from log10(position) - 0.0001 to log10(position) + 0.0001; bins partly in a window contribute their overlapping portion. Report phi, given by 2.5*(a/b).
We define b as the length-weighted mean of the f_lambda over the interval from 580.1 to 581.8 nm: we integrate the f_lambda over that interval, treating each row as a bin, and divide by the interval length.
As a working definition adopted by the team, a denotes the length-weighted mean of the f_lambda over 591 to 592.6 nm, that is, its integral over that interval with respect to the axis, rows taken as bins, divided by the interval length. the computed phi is 2.35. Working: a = 35.8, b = 38.1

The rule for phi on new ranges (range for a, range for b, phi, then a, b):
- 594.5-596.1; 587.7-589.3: 2.72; 36.5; 33.6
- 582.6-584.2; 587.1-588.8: 2.75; 39.0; 35.5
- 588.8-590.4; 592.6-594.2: 2.20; 32.3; 36.6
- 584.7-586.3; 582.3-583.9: 2.33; 36.2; 38.8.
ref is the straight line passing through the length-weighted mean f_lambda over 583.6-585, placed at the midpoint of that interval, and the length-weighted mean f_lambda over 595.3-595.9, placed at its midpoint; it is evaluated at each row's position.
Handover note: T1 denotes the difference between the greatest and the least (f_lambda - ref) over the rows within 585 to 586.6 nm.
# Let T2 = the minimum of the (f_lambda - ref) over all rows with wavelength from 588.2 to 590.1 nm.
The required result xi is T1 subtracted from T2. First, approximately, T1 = 2.3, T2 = -7.2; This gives -9.5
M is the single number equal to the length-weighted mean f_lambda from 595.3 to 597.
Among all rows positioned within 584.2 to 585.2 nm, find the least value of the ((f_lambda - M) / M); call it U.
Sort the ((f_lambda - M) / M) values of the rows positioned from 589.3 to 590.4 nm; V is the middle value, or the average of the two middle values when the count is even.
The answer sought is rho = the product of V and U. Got 0.0038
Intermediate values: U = -0.036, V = -0.10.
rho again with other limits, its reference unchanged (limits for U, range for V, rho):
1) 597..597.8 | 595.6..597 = 0.0000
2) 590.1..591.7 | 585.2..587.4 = 0.0003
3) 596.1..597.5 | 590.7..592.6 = 0.0000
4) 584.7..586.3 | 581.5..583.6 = -0.0017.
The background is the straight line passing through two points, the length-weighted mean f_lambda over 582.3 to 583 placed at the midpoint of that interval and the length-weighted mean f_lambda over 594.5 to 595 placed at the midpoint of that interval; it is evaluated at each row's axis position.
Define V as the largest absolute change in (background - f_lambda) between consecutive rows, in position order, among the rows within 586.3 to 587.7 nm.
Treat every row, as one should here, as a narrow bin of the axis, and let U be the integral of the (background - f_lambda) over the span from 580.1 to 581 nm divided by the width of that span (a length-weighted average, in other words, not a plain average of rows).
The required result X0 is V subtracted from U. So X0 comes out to 0.0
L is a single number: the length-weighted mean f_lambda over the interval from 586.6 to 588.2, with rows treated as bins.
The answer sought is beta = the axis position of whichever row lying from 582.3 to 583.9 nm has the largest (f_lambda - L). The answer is 583.764 nm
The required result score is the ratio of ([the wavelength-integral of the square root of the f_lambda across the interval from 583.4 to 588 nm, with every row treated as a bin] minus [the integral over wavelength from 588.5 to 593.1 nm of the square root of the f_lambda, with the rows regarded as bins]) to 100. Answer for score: 0.010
